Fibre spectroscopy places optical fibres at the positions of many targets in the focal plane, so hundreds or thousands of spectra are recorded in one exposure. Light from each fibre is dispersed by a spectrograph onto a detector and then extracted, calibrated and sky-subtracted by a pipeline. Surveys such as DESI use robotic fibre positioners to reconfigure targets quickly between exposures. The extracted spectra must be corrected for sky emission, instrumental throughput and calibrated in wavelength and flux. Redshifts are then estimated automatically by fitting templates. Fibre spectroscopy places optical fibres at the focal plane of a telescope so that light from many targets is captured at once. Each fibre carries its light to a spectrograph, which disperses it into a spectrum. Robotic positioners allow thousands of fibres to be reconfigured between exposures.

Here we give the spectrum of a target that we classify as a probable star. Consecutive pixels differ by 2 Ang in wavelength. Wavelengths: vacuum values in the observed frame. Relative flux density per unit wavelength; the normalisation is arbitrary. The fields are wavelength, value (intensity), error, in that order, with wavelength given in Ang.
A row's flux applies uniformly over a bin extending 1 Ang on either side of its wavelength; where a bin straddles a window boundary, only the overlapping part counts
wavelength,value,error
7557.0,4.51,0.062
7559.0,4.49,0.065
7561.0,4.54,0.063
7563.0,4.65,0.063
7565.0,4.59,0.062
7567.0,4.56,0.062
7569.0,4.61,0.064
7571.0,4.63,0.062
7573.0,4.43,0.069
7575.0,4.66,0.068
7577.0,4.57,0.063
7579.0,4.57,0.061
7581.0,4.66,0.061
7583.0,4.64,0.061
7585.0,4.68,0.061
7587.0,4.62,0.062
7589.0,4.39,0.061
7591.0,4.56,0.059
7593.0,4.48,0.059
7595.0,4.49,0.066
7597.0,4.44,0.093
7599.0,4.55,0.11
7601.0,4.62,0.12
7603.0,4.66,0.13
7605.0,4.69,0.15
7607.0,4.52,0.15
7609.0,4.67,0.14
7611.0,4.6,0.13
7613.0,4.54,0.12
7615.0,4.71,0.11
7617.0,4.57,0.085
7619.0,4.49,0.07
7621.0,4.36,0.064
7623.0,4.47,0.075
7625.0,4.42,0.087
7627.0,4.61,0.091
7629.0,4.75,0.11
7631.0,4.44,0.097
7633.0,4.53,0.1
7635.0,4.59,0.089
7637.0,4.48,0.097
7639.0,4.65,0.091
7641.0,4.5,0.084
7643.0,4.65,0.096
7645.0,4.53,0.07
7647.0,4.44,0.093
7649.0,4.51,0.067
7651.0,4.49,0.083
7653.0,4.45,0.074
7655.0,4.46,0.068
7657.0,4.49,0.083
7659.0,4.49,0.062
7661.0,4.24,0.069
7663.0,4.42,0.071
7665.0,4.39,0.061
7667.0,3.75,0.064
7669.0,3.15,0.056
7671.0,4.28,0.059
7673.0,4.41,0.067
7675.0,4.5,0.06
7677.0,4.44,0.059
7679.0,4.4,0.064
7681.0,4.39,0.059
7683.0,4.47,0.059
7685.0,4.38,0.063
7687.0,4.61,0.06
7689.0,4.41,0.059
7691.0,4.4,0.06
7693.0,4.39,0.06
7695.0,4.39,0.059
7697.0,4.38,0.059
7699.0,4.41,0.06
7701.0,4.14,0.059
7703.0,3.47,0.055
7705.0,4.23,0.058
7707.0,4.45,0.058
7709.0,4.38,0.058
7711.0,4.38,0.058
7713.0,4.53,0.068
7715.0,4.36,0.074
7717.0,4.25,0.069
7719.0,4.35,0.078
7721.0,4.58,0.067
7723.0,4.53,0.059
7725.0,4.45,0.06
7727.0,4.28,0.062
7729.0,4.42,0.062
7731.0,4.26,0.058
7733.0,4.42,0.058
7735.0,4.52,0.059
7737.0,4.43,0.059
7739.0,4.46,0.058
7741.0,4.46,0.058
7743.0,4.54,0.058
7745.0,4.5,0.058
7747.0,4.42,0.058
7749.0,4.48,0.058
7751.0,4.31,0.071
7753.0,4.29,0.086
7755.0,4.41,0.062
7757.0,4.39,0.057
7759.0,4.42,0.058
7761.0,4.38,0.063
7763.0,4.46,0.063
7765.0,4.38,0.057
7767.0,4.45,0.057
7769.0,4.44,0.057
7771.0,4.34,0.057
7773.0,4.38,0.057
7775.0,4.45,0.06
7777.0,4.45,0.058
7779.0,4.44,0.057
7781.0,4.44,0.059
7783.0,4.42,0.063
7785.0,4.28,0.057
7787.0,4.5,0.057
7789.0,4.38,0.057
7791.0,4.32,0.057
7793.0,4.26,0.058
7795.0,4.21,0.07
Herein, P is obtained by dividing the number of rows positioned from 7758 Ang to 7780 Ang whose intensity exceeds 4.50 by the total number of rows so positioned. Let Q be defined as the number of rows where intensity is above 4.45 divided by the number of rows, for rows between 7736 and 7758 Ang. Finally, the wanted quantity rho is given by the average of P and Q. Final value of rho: 0.23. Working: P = 0.00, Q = 0.45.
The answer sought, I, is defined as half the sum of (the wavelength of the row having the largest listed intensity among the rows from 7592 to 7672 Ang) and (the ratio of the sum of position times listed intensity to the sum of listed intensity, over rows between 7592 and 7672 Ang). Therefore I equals 7630.2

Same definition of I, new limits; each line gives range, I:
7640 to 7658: 7646.0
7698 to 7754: 7723.6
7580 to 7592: 7585.5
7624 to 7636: 7629.5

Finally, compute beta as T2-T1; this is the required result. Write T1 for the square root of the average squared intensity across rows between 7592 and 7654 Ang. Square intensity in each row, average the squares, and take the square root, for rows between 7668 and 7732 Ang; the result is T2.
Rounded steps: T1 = 4.55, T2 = 4.34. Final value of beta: -0.21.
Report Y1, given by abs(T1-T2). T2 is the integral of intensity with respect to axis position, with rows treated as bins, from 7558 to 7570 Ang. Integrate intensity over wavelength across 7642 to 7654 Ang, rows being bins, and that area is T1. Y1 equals 0.7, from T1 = 54.1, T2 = 54.9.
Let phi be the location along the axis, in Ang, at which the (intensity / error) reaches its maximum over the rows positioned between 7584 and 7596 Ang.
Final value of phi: 7591.0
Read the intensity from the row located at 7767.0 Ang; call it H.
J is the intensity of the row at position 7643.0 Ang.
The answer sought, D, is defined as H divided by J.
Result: 0.96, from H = 4.45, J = 4.65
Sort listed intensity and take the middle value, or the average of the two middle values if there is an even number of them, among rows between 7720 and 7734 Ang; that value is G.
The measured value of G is 4.42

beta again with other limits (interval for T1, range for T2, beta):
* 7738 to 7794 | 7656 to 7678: -0.16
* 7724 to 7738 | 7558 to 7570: 0.18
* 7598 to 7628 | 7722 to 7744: -0.13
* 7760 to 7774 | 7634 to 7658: 0.12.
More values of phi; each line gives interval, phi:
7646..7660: 7659.0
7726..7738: 7735.0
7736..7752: 7743.0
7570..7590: 7585.0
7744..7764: 7745.0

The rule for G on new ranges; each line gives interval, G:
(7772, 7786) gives 4.44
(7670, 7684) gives 4.41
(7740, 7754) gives 4.46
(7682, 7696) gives 4.40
